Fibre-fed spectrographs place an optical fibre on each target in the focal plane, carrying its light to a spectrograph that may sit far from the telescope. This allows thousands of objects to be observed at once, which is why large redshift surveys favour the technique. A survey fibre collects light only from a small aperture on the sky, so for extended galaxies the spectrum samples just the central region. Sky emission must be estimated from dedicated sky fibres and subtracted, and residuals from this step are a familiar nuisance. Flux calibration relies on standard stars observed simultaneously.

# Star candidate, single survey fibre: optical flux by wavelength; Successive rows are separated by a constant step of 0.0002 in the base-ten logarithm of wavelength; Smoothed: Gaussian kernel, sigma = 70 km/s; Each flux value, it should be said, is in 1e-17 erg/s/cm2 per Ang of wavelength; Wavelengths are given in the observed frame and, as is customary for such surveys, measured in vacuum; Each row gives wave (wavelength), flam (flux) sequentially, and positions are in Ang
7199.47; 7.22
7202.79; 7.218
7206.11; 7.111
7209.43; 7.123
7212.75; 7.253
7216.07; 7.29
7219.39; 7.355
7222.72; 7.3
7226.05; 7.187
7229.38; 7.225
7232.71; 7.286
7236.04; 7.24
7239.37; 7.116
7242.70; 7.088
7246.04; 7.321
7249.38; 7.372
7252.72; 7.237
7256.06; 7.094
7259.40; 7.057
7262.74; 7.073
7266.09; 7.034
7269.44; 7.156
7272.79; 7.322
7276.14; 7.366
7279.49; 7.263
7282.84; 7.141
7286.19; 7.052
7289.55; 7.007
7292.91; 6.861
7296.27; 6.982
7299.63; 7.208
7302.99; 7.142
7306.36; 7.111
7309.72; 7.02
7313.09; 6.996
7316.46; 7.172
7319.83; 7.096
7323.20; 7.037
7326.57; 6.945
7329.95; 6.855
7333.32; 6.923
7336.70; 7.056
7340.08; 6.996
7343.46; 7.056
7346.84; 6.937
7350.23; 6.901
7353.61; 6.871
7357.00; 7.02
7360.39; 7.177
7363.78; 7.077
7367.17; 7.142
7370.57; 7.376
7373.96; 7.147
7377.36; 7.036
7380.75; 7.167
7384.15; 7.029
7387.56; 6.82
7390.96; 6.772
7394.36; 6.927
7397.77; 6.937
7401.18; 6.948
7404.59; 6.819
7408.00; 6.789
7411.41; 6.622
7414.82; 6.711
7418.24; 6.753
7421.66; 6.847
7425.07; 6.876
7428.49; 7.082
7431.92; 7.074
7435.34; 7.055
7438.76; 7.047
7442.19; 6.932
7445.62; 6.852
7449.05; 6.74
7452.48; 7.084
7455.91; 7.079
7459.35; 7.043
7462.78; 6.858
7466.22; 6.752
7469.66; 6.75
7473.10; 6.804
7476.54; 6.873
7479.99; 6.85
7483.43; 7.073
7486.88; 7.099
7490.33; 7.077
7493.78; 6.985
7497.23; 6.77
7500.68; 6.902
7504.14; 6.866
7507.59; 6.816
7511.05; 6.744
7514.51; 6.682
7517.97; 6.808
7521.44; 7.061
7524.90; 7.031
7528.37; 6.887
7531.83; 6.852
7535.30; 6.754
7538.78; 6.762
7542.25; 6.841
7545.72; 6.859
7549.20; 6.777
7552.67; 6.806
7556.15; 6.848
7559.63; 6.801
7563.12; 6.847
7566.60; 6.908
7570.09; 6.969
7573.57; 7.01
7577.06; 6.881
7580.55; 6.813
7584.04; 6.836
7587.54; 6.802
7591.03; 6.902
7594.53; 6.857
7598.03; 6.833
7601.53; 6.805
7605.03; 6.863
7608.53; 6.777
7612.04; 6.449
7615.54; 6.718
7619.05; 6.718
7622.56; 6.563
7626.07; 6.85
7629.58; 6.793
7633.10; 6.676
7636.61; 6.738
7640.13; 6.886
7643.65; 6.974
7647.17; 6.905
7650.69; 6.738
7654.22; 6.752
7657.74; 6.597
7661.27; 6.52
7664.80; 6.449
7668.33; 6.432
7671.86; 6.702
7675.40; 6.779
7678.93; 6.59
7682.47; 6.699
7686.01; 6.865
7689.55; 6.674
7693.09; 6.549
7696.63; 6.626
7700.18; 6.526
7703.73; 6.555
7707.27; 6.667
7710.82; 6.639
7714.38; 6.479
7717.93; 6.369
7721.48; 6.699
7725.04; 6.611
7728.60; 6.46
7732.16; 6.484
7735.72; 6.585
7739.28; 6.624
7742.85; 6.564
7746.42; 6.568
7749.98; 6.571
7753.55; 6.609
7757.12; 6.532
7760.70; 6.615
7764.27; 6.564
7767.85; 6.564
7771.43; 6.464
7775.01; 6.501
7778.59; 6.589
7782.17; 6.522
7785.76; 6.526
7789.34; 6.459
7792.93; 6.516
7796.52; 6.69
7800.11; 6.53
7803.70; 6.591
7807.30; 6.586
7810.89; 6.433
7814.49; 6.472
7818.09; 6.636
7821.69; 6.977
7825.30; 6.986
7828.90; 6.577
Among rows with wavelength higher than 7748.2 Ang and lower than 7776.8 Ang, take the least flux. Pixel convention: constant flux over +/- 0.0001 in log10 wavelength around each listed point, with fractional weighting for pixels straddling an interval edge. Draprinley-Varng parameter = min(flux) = 6.464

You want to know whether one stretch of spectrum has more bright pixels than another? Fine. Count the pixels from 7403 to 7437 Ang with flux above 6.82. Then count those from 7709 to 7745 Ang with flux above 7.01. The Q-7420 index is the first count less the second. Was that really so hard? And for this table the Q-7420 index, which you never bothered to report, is 5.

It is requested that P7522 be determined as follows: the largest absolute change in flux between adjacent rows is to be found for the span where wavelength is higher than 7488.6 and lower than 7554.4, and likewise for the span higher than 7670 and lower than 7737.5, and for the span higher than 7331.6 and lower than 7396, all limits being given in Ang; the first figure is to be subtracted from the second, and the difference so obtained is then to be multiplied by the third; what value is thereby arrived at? 0.0180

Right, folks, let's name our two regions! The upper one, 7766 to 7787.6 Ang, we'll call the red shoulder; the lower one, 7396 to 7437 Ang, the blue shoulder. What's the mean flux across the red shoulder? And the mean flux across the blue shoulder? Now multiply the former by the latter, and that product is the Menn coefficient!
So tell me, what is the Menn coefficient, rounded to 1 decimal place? 44.9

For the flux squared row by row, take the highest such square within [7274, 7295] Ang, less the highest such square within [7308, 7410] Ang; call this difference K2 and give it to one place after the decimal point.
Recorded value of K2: -0.1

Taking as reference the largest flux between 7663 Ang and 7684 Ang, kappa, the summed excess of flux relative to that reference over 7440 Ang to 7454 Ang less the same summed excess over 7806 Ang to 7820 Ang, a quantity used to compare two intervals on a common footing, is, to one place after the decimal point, 1.5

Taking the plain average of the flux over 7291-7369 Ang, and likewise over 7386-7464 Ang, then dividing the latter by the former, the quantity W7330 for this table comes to 0.982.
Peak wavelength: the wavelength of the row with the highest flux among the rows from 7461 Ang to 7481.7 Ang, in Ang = 7476.54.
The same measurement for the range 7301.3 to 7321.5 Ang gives 7316.46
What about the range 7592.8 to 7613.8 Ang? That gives 7605.03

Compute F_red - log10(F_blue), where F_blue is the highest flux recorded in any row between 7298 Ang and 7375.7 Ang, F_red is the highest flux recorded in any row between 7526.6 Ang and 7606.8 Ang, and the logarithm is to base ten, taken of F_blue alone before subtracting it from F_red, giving 6.14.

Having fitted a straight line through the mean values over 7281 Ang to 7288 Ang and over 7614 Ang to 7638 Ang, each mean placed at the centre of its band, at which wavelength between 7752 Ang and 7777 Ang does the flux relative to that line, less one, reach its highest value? 7760.70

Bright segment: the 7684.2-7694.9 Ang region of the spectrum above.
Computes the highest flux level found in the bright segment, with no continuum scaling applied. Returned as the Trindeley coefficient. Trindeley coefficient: 6.865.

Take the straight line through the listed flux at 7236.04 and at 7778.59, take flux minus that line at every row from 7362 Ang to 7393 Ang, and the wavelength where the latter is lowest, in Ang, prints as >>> 7390.96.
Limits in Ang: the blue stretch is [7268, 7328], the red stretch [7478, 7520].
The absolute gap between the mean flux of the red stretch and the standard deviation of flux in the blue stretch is 6.76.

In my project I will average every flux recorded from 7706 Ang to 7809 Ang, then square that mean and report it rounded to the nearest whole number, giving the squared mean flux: 43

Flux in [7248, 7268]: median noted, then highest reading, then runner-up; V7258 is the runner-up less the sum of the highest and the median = -7.22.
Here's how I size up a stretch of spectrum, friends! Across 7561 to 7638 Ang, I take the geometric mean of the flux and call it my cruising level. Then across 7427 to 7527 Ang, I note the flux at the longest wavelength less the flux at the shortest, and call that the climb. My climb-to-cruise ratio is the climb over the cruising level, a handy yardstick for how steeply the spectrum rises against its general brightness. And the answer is -0.01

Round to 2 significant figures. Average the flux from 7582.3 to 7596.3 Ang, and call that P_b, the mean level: 6.8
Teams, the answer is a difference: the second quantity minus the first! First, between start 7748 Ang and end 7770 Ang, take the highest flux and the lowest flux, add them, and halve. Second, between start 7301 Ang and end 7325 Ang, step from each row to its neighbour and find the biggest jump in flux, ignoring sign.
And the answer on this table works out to -6.40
